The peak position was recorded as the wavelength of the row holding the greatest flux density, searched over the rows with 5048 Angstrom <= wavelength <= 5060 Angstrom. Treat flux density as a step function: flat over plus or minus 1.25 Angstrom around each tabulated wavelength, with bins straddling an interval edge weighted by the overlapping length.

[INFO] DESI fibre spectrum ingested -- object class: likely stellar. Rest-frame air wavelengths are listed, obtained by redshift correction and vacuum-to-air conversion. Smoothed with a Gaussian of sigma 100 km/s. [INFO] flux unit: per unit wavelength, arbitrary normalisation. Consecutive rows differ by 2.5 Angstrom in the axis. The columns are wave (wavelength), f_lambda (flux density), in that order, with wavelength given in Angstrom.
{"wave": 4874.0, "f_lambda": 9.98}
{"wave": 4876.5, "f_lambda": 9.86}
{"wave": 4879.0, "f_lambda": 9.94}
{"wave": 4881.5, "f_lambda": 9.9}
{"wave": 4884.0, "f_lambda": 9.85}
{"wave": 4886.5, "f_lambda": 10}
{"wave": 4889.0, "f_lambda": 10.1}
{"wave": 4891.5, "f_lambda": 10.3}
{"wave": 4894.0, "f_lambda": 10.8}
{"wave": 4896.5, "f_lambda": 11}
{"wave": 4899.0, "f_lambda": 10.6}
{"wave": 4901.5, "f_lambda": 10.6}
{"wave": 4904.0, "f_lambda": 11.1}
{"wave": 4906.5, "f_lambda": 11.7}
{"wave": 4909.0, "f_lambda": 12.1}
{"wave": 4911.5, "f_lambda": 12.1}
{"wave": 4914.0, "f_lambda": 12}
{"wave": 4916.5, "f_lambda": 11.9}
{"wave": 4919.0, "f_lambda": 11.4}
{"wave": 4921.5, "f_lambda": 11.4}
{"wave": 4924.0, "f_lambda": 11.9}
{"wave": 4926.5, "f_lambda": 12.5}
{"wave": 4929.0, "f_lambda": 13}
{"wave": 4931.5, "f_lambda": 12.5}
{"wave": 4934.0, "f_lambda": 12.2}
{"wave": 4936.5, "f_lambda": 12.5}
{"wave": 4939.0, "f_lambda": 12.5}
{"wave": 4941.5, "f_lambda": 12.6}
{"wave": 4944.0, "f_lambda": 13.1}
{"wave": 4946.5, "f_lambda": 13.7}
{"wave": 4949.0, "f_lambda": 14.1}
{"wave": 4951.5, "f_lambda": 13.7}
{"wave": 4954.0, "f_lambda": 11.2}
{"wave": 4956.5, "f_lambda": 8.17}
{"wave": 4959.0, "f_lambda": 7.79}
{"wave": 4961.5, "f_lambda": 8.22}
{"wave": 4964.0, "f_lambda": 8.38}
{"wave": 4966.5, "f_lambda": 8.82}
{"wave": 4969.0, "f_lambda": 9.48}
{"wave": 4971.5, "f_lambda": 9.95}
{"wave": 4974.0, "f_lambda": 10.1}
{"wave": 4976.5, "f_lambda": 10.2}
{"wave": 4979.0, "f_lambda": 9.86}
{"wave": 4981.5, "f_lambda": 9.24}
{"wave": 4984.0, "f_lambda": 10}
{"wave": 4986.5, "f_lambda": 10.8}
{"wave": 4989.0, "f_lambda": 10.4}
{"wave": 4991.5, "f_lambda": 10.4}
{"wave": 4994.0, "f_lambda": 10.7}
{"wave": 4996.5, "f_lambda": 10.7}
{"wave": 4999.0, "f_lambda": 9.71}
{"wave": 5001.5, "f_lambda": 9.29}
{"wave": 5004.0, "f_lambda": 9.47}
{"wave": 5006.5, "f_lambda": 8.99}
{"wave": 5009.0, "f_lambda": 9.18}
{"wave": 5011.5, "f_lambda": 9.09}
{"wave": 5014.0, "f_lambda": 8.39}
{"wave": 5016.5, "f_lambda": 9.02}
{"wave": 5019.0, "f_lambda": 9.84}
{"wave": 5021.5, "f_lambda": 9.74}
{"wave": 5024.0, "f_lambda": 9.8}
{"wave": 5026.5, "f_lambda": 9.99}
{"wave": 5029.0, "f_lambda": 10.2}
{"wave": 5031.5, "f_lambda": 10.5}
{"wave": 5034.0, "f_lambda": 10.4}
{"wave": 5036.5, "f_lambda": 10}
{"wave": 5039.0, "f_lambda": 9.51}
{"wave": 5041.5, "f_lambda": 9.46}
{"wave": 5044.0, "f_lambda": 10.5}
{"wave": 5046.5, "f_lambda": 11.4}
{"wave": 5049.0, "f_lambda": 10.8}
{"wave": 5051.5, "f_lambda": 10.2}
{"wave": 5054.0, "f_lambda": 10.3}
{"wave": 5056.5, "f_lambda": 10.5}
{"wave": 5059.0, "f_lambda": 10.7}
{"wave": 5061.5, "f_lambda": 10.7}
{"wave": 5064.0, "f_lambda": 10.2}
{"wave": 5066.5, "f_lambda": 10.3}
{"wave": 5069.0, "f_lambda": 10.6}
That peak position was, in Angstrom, 5049.0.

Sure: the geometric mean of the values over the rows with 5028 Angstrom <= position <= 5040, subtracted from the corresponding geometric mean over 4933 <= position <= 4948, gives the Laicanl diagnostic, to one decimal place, 2.6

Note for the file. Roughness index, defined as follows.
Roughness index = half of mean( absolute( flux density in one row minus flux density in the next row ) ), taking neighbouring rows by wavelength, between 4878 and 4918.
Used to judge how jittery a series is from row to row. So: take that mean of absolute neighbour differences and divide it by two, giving 0.11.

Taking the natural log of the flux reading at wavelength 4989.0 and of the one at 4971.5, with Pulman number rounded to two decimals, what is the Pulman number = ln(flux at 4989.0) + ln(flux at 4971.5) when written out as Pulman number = 4.64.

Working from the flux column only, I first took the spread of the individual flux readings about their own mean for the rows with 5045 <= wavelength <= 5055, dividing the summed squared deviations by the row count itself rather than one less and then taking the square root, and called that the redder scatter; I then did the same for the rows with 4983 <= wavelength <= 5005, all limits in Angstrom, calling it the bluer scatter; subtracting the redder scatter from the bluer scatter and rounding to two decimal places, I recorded 0.06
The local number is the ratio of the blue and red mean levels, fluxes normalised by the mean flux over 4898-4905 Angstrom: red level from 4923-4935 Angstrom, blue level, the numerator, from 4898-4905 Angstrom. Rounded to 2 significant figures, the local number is 0.87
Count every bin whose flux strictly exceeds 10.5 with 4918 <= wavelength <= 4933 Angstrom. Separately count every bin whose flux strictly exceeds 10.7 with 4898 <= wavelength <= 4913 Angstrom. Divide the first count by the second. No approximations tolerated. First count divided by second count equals 1.5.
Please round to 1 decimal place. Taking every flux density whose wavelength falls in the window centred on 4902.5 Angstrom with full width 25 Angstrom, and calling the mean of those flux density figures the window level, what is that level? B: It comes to 11.2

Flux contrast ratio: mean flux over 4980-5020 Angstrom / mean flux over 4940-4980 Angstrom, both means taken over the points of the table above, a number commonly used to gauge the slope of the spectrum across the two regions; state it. 0.92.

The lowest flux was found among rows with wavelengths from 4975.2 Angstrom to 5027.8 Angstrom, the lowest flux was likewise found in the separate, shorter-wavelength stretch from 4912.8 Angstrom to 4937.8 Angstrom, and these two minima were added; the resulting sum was 19.8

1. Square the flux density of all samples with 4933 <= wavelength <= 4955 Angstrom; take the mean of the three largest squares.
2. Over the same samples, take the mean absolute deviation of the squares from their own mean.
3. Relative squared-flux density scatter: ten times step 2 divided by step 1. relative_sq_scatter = 1.0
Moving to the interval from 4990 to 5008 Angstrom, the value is 1.1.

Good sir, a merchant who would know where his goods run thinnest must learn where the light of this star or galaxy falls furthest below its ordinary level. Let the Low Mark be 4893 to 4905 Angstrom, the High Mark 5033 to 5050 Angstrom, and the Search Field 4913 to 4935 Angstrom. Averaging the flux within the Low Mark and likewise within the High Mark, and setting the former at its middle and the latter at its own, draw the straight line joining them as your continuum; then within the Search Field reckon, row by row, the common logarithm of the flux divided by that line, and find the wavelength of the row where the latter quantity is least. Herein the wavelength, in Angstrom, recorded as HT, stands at 4919.0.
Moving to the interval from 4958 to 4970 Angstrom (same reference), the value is 4959.0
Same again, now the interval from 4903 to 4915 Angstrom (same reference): 4904.0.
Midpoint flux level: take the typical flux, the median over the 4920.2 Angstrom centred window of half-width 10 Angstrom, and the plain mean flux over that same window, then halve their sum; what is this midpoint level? 12.0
